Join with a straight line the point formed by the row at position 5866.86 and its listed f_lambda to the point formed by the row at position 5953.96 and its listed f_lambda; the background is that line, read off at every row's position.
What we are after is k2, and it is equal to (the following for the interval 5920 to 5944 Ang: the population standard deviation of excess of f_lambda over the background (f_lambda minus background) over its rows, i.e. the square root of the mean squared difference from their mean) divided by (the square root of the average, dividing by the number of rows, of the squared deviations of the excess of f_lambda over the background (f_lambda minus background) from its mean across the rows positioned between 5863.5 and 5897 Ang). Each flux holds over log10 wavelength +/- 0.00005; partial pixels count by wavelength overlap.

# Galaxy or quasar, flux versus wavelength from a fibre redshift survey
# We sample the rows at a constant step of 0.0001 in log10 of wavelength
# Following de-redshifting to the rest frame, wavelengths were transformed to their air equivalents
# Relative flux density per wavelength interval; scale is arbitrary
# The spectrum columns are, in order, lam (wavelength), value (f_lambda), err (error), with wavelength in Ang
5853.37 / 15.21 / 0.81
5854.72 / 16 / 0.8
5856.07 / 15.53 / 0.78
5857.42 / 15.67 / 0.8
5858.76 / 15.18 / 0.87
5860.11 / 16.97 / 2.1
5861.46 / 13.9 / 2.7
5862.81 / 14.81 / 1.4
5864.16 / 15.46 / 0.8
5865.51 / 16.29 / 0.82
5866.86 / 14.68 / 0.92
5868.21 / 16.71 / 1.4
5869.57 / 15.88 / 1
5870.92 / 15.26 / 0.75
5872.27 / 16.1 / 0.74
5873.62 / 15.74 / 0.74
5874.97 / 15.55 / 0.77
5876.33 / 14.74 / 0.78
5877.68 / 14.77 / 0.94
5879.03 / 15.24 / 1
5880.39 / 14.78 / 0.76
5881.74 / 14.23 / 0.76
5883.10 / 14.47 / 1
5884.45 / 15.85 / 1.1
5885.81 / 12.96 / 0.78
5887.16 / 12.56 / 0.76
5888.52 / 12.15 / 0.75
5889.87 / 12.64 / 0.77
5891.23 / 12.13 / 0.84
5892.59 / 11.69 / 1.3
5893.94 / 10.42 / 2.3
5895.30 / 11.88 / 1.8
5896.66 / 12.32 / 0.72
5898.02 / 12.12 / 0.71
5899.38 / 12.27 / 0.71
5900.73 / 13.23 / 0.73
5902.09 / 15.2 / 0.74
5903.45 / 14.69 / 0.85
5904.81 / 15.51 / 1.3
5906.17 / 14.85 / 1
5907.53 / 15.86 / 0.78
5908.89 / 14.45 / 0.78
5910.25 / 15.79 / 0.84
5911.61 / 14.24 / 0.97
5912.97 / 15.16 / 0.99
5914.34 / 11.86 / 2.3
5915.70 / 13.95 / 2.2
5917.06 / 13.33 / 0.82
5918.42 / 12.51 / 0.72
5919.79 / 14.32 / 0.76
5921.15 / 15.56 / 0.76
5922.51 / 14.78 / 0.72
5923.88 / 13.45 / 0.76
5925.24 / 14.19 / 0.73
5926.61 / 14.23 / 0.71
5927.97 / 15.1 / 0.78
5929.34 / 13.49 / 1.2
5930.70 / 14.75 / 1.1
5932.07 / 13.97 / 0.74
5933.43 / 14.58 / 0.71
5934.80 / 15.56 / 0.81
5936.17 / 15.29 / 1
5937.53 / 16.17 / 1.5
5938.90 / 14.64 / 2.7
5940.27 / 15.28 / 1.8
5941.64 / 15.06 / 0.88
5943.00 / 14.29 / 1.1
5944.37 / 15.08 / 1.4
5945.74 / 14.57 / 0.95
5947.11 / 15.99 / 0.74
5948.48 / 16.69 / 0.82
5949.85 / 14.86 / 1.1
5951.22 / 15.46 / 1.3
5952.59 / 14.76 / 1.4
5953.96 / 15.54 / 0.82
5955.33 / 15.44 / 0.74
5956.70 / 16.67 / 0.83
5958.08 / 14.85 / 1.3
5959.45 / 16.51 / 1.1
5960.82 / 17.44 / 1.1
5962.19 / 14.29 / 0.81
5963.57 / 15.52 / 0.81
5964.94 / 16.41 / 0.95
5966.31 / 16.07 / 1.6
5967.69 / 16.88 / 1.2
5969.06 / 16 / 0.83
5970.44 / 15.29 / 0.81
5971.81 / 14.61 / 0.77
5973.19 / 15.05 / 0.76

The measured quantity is 0.4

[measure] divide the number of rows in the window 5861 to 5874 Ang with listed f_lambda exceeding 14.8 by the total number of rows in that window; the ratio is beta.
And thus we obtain 0.80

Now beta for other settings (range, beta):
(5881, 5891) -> 0.14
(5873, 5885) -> 0.44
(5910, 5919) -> 0.29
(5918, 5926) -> 0.17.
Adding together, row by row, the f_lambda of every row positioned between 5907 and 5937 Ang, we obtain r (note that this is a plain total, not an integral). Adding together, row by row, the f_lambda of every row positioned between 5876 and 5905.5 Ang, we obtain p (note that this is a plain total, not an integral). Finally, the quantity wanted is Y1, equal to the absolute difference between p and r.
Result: 21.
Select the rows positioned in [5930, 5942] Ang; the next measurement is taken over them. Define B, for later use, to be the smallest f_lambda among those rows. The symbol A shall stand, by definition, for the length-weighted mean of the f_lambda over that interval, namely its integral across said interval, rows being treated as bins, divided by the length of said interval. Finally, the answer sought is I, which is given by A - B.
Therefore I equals 1.1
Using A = 15.0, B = 13.97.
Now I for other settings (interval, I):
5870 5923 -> 3.6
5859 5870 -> 1.7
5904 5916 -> 2.8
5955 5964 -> 1.5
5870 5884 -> 0.9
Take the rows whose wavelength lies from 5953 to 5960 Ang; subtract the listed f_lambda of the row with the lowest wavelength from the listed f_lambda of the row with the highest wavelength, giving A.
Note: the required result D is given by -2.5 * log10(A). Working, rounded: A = 0.97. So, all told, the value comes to 0.0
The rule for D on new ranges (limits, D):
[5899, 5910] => -0.8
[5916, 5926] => 0.2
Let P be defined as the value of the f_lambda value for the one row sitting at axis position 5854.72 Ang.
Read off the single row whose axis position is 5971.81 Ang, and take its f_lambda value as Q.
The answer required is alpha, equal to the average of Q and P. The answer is 15.3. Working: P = 16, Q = 14.61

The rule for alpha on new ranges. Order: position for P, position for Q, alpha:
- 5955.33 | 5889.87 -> 14.0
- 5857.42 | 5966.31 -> 15.9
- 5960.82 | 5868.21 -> 17.1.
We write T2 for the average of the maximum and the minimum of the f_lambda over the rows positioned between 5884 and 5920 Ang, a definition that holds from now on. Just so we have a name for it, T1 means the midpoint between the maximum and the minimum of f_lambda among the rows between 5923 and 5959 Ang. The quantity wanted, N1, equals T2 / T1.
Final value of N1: 0.87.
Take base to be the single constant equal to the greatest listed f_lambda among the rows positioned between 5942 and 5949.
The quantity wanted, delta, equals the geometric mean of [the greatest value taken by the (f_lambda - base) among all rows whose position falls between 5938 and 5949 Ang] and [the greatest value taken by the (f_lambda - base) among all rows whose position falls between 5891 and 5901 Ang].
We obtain 0.0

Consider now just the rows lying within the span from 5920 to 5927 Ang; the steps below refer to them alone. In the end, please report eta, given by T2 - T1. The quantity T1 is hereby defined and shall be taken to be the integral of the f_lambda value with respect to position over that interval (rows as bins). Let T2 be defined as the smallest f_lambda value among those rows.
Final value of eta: -87.6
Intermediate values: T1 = 101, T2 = 13.45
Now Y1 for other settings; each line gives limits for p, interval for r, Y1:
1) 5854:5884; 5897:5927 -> 26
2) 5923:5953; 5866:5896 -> 17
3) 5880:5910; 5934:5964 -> 44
